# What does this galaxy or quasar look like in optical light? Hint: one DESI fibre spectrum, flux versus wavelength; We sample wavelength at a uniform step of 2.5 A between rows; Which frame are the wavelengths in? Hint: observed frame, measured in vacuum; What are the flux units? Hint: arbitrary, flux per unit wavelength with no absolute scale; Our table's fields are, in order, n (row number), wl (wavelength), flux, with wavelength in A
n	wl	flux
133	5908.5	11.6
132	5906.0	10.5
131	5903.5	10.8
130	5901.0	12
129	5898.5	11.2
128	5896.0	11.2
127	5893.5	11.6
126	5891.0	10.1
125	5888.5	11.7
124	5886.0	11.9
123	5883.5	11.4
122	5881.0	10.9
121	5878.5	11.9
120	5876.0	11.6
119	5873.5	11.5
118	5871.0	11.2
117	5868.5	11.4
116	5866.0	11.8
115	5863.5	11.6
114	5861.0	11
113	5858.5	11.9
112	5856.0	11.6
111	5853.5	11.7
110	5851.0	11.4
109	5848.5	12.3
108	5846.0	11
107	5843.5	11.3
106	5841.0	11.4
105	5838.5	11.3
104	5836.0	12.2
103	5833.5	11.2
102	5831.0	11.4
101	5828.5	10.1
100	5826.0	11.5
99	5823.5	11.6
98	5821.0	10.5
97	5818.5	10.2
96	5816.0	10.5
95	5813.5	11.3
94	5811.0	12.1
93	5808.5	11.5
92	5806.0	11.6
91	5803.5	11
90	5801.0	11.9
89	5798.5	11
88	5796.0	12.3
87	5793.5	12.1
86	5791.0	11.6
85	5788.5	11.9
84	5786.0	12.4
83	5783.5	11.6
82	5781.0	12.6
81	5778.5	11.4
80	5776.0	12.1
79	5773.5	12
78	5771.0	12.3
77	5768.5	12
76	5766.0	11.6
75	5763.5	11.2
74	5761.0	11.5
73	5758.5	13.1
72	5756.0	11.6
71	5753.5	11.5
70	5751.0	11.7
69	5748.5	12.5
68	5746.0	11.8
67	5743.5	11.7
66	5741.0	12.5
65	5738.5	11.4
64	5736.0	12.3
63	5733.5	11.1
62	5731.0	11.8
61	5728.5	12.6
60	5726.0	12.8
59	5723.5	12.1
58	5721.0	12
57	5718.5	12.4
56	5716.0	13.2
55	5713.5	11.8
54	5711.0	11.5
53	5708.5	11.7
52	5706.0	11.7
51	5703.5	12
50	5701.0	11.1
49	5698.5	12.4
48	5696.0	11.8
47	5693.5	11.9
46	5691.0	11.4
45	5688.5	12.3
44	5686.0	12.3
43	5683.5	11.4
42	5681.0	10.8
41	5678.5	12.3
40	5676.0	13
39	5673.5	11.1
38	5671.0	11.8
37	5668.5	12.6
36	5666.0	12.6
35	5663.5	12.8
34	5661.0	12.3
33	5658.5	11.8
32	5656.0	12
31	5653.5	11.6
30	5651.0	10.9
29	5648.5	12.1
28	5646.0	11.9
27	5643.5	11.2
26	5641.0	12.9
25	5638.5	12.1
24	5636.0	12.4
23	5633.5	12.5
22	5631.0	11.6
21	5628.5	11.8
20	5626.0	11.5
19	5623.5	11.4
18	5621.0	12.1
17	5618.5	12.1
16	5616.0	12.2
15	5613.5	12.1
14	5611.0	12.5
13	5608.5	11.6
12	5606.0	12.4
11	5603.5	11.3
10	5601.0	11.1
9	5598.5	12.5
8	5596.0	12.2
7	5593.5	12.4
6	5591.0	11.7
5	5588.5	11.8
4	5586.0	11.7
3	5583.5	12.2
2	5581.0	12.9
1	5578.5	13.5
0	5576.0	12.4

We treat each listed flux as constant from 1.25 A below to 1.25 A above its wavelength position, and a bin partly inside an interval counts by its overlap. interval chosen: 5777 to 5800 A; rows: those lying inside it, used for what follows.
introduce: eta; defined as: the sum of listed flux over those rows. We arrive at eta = 107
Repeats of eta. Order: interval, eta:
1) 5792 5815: 105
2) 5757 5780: 107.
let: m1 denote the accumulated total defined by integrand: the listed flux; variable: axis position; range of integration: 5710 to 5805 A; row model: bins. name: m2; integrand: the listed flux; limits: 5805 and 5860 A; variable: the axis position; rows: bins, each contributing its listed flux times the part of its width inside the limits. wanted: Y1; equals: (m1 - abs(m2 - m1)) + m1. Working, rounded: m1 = 1135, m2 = 624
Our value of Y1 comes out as 1759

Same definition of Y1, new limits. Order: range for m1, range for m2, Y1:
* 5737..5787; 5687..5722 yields 1014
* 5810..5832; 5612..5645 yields 331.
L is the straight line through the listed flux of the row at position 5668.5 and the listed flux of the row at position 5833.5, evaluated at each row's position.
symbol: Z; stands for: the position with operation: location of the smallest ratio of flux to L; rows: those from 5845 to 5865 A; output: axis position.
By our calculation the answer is 5846.0 A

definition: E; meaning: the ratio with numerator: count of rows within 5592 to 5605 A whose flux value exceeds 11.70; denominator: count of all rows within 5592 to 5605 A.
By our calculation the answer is 0.60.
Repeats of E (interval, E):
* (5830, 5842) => 0.20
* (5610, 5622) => 1.00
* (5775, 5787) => 0.60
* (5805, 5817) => 0.20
